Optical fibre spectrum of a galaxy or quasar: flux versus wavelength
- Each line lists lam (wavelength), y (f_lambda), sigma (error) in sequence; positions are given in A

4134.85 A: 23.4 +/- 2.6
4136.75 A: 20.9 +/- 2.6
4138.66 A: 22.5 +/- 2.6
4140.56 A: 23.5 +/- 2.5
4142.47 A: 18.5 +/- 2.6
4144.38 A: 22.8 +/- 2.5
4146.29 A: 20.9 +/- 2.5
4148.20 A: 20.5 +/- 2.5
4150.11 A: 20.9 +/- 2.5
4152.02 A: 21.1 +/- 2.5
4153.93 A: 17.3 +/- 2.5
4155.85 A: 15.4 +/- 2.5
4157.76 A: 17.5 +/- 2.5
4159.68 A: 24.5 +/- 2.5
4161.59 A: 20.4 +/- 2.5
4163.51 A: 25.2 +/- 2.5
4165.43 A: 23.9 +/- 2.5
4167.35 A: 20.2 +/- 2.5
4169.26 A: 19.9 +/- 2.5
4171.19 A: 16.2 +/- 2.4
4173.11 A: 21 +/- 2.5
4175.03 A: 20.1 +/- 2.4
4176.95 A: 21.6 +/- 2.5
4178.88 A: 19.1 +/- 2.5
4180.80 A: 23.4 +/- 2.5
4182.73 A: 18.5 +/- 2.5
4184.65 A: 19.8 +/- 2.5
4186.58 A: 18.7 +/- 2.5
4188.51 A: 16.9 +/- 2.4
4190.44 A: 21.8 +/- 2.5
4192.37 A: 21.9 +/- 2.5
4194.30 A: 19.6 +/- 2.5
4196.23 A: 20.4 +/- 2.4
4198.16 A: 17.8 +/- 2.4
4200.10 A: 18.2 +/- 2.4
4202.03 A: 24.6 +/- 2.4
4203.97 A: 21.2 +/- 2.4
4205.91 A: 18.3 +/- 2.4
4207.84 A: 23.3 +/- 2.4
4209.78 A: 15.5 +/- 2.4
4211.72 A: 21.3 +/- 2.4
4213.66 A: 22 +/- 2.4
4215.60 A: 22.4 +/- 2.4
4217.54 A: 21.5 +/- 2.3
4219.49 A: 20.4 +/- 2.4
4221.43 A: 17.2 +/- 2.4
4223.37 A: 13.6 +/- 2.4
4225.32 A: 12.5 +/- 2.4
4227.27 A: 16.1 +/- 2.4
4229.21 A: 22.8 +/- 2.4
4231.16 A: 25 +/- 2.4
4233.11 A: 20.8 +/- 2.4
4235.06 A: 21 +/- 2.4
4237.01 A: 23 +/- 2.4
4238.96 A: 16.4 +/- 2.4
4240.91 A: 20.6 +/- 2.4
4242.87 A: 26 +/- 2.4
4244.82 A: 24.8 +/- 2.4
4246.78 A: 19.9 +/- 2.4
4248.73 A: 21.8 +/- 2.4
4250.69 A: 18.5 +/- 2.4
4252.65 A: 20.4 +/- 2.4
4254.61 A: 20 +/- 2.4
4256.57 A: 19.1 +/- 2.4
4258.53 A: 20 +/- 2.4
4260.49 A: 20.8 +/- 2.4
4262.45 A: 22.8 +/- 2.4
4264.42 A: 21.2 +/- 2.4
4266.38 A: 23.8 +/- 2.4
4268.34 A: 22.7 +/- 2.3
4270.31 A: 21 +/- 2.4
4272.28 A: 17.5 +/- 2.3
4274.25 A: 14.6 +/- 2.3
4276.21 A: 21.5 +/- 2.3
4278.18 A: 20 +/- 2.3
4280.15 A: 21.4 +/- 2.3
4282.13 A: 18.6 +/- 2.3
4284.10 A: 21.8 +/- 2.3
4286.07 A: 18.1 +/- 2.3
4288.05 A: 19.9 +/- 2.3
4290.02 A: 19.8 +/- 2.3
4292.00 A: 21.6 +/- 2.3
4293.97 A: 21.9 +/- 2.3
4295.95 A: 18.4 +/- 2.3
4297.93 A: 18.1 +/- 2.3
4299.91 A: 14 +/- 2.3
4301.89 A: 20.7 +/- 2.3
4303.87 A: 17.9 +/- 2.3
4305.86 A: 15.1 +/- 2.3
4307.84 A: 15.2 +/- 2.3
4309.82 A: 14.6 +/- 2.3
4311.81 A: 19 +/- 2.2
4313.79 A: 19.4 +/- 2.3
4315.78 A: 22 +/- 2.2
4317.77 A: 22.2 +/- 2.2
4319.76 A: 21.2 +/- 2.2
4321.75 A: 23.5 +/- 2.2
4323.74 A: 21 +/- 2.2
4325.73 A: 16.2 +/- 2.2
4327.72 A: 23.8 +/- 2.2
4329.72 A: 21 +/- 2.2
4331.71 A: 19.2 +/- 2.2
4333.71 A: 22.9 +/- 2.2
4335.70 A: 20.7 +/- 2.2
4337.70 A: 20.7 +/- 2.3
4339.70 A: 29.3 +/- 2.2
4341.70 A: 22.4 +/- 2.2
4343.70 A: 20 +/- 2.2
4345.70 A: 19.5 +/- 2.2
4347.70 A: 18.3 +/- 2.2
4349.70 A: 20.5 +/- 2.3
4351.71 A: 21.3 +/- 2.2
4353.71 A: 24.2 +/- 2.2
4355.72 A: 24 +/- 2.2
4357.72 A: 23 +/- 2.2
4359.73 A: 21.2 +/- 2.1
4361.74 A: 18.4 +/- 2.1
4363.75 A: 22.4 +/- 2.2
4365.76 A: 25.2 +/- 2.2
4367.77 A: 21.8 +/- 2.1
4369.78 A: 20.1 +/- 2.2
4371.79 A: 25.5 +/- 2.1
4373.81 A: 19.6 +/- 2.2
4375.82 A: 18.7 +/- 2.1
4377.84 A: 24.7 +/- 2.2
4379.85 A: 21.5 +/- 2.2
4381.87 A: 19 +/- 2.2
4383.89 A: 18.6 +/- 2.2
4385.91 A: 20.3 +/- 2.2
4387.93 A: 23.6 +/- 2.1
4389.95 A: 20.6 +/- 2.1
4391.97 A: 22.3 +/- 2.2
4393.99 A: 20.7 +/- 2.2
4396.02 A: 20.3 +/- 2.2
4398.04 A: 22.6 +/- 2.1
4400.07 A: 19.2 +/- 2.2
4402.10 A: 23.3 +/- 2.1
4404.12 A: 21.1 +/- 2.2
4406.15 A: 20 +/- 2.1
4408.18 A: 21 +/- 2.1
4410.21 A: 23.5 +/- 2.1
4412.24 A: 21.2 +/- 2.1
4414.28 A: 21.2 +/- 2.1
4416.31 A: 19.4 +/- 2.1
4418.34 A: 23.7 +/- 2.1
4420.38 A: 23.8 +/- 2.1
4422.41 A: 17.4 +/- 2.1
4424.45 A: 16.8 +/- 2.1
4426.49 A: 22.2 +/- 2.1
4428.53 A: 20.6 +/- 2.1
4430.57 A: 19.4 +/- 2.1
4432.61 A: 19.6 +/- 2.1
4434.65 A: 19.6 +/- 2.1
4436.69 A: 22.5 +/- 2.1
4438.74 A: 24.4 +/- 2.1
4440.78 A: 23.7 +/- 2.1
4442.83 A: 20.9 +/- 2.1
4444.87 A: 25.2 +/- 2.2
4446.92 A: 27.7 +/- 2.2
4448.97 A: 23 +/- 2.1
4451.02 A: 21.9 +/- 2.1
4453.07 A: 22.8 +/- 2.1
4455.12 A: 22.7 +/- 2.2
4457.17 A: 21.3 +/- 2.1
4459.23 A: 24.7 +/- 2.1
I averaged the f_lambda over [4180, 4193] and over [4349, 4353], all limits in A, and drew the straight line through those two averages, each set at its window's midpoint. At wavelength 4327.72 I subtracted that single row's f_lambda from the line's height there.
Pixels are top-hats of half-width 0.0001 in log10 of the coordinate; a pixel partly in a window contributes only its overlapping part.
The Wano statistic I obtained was -3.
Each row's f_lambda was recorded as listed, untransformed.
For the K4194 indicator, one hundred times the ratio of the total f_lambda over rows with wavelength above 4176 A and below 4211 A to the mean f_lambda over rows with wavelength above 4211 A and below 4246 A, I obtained 1767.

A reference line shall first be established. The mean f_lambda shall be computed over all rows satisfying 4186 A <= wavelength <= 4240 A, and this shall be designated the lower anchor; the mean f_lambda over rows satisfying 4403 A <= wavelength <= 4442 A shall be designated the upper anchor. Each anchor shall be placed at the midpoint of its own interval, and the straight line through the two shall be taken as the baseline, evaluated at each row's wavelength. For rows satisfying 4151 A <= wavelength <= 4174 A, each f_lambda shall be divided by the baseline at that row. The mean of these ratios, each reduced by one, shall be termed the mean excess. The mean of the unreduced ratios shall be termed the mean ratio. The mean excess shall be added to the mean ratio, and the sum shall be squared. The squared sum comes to 1.16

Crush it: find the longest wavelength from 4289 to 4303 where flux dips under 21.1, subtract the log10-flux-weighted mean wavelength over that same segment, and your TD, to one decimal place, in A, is 6.0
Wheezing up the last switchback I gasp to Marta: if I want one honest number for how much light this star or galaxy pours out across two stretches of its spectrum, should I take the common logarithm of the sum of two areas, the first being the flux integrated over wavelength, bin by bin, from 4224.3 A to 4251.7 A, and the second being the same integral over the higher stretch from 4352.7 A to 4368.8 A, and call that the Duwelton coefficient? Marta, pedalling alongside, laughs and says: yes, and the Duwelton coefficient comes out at 2.97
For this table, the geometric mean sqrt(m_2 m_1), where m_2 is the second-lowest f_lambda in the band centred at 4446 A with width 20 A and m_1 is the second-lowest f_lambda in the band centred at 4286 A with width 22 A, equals 20.1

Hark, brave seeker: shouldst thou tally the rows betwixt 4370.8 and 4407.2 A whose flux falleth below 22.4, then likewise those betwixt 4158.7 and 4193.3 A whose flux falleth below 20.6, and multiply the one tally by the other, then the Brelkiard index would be 130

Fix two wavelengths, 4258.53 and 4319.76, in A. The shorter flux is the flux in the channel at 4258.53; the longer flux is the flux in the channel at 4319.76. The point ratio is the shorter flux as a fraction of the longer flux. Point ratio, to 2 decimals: 0.94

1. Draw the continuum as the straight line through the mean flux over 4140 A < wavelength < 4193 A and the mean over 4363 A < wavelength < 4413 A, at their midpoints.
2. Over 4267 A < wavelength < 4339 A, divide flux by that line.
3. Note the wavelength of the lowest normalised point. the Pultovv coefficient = 4299.91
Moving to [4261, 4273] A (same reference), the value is 4272.28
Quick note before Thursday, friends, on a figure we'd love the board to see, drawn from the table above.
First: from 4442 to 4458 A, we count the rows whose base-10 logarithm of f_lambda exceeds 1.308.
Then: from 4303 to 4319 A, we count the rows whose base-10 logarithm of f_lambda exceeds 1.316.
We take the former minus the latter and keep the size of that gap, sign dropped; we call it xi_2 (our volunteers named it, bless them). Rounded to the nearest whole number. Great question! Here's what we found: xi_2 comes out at 6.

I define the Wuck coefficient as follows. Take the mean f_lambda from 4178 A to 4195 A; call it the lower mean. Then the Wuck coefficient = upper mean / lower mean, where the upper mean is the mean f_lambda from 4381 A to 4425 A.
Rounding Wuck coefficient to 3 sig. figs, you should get 1.05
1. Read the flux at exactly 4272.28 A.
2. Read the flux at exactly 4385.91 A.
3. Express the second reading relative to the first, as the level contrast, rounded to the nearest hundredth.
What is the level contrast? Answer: 1.16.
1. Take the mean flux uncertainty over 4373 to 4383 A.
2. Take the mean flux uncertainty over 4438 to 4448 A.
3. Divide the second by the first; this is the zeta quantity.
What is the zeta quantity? 0.982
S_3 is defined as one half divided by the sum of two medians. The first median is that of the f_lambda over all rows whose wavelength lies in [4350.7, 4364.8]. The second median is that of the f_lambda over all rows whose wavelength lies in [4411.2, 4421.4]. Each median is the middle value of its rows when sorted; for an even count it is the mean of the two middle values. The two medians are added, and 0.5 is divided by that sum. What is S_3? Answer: 0.0115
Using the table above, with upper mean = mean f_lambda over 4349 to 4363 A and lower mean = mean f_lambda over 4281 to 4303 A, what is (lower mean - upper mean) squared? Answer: 6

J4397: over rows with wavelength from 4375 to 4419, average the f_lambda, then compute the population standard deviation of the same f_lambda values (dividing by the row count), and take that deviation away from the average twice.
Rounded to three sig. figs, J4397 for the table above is 17.7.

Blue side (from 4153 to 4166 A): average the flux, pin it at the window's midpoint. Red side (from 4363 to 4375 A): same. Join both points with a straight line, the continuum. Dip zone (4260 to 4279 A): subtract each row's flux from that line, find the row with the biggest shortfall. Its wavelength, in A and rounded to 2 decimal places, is 4274.25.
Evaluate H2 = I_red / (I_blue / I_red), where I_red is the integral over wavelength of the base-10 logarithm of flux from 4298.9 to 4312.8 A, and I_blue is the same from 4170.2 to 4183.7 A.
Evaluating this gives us 16.3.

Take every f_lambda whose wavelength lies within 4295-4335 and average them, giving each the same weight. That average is 19.3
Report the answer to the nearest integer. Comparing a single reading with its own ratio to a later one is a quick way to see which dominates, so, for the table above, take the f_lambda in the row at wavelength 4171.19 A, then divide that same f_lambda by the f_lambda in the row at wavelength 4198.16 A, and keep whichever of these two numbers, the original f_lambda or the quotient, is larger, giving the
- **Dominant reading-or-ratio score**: 16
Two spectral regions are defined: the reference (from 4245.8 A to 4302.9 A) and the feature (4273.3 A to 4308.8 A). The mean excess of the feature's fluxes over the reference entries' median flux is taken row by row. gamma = -1.2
